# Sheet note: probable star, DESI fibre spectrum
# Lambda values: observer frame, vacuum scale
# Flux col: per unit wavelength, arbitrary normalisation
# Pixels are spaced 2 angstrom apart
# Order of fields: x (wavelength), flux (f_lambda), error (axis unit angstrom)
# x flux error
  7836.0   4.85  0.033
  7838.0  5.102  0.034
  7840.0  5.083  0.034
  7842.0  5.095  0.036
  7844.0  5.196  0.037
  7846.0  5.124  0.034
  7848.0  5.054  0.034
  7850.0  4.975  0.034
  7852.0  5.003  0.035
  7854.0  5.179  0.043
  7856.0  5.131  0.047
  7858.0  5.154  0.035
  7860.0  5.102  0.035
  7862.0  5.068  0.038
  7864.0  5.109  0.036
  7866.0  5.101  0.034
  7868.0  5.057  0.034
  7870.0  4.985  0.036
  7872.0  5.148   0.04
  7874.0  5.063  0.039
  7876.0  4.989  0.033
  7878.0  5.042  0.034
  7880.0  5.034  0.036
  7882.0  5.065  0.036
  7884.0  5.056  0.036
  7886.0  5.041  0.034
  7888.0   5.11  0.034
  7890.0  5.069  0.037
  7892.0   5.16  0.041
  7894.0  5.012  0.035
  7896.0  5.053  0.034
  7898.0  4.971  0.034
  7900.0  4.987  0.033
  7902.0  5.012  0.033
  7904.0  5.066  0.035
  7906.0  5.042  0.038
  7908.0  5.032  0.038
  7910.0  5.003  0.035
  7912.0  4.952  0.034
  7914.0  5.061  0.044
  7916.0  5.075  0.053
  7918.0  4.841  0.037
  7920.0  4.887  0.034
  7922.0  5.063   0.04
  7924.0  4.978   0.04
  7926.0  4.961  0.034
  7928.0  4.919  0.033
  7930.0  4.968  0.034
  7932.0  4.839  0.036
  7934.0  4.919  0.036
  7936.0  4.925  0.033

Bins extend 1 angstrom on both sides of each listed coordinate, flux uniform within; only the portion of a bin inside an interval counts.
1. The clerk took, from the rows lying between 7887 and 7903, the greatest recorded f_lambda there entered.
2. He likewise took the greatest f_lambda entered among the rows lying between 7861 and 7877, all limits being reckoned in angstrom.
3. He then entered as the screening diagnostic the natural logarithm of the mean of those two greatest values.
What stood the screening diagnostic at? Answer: 1.640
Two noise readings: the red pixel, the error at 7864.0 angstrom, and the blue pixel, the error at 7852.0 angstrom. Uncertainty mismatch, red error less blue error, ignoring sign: 0.0010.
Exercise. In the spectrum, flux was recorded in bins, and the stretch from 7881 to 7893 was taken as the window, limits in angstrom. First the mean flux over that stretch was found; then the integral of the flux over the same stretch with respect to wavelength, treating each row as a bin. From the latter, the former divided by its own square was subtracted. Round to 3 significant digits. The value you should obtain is 60.8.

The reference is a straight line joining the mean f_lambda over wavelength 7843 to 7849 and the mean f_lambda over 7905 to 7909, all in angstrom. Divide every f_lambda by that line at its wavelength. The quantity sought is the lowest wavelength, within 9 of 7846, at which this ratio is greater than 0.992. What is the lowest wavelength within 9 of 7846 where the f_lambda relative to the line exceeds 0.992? 7838.0 angstrom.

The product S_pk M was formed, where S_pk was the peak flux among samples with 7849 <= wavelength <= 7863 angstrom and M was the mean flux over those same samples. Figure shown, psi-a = 26.3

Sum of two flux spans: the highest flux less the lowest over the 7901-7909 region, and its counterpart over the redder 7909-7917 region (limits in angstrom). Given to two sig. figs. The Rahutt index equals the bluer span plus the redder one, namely 0.18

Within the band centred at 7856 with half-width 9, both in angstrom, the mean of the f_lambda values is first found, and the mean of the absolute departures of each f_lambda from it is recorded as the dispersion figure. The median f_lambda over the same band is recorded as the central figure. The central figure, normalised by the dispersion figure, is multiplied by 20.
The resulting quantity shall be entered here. 1878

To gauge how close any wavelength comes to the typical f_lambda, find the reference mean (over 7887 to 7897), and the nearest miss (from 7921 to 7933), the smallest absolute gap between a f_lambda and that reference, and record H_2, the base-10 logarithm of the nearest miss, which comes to -1.75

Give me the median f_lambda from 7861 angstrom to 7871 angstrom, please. 5.07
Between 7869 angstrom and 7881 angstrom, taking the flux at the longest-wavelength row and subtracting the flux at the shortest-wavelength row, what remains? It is 0.05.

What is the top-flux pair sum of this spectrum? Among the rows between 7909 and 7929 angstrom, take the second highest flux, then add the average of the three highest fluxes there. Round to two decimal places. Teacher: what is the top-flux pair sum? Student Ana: 10.13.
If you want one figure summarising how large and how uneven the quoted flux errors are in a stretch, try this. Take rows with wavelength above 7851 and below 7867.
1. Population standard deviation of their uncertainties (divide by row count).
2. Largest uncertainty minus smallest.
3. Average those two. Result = 0.009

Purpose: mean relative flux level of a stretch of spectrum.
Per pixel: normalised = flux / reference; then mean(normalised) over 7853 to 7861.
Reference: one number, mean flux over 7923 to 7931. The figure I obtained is 1.04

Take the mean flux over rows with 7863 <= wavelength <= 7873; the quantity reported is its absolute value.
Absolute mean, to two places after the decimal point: 5.08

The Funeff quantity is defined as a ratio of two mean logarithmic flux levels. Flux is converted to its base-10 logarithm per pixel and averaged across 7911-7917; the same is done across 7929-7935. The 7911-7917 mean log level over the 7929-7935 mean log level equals 1.02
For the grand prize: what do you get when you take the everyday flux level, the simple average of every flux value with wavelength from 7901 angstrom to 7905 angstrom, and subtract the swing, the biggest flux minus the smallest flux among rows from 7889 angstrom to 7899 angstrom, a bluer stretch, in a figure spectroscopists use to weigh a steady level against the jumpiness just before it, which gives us 4.85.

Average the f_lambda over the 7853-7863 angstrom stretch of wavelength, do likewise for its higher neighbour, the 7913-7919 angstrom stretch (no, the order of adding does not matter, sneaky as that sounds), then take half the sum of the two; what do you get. 5.06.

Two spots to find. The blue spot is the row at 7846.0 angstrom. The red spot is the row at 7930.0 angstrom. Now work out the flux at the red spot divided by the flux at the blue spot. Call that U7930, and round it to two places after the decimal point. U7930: 0.97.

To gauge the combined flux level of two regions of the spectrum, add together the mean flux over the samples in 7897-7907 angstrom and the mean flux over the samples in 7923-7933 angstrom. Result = 9.95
